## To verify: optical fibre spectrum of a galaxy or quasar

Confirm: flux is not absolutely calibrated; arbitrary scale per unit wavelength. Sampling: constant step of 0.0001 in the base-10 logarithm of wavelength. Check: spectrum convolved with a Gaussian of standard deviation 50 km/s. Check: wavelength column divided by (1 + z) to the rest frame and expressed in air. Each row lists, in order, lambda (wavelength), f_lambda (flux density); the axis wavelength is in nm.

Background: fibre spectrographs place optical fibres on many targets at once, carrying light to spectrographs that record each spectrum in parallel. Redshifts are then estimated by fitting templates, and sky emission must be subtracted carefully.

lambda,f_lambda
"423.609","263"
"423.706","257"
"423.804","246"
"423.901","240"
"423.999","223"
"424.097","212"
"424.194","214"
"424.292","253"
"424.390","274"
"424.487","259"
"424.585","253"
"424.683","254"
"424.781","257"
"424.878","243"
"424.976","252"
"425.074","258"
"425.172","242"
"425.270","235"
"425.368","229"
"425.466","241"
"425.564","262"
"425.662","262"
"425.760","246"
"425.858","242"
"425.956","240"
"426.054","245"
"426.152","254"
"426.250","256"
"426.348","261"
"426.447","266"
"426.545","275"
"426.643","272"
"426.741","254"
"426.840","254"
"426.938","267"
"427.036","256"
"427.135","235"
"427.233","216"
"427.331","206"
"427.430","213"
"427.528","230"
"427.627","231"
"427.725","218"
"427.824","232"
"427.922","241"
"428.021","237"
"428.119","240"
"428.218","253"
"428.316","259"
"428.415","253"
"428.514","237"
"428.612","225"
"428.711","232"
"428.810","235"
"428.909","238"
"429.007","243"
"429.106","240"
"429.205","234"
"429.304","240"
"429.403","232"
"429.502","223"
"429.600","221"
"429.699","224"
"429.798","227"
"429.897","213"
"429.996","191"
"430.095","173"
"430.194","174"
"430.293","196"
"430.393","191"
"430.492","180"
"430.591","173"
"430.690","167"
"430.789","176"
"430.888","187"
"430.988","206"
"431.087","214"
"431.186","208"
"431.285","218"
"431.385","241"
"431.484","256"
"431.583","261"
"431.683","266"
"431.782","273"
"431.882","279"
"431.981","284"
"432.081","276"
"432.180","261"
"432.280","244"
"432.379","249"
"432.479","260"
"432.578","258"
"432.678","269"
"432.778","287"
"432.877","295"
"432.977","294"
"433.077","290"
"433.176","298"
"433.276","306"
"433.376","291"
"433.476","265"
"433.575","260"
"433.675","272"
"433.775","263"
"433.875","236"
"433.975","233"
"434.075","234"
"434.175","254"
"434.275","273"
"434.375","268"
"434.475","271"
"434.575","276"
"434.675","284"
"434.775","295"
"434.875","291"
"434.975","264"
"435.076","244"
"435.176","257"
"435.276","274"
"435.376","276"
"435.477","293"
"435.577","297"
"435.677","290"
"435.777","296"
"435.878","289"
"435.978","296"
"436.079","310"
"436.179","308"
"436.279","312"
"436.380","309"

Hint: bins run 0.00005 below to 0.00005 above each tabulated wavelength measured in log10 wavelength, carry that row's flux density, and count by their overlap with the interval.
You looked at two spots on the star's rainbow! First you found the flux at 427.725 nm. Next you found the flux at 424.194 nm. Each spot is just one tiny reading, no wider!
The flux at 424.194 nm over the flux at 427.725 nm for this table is 0.98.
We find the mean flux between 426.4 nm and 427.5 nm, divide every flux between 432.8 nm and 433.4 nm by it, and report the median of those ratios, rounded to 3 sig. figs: 1.19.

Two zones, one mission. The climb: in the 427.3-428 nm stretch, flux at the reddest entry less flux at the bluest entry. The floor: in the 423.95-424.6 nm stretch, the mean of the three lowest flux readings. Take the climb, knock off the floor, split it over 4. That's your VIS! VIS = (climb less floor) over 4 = -45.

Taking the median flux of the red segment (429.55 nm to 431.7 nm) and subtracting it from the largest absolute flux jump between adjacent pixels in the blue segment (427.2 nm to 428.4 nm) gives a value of -190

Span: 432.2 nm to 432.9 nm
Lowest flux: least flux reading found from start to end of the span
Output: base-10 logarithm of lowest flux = 2.39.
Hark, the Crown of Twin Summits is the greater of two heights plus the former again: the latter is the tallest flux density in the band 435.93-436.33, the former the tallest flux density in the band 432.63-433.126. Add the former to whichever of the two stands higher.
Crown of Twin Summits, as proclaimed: 607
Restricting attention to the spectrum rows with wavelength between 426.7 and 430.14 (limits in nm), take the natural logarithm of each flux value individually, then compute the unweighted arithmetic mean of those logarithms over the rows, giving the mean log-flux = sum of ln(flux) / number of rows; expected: 5.44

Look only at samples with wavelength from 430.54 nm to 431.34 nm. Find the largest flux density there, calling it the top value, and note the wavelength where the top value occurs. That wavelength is 431.285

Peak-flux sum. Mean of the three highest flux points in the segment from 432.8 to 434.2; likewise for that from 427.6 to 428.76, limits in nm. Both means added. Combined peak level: 555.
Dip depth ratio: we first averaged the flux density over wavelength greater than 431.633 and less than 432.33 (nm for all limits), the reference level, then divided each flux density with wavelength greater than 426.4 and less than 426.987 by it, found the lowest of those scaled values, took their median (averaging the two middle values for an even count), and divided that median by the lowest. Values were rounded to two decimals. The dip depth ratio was 1.05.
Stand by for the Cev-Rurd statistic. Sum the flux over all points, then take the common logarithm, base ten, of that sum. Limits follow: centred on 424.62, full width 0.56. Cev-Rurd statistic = 3.19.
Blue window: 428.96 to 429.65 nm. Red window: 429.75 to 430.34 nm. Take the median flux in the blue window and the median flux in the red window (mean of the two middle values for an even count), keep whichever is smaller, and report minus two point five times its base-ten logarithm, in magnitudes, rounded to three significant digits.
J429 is -5.72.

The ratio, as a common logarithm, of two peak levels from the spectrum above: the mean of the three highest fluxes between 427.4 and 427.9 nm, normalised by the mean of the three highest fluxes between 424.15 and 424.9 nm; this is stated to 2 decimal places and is -0.06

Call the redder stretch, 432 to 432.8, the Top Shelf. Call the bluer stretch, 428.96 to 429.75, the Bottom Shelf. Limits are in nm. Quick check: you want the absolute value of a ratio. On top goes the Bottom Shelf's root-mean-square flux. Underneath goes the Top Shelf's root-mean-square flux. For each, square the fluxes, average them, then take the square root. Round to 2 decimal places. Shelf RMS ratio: 0.88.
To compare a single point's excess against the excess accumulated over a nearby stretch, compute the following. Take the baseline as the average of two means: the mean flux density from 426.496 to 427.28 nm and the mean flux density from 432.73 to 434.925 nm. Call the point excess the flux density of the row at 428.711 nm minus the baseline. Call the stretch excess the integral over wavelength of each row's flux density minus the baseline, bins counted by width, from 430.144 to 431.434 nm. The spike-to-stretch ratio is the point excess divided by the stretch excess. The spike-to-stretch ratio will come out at 0.36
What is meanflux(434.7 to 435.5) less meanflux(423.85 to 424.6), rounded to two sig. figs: 33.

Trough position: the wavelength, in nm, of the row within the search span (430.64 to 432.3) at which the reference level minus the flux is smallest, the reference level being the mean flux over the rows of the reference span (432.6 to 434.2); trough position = 431.981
